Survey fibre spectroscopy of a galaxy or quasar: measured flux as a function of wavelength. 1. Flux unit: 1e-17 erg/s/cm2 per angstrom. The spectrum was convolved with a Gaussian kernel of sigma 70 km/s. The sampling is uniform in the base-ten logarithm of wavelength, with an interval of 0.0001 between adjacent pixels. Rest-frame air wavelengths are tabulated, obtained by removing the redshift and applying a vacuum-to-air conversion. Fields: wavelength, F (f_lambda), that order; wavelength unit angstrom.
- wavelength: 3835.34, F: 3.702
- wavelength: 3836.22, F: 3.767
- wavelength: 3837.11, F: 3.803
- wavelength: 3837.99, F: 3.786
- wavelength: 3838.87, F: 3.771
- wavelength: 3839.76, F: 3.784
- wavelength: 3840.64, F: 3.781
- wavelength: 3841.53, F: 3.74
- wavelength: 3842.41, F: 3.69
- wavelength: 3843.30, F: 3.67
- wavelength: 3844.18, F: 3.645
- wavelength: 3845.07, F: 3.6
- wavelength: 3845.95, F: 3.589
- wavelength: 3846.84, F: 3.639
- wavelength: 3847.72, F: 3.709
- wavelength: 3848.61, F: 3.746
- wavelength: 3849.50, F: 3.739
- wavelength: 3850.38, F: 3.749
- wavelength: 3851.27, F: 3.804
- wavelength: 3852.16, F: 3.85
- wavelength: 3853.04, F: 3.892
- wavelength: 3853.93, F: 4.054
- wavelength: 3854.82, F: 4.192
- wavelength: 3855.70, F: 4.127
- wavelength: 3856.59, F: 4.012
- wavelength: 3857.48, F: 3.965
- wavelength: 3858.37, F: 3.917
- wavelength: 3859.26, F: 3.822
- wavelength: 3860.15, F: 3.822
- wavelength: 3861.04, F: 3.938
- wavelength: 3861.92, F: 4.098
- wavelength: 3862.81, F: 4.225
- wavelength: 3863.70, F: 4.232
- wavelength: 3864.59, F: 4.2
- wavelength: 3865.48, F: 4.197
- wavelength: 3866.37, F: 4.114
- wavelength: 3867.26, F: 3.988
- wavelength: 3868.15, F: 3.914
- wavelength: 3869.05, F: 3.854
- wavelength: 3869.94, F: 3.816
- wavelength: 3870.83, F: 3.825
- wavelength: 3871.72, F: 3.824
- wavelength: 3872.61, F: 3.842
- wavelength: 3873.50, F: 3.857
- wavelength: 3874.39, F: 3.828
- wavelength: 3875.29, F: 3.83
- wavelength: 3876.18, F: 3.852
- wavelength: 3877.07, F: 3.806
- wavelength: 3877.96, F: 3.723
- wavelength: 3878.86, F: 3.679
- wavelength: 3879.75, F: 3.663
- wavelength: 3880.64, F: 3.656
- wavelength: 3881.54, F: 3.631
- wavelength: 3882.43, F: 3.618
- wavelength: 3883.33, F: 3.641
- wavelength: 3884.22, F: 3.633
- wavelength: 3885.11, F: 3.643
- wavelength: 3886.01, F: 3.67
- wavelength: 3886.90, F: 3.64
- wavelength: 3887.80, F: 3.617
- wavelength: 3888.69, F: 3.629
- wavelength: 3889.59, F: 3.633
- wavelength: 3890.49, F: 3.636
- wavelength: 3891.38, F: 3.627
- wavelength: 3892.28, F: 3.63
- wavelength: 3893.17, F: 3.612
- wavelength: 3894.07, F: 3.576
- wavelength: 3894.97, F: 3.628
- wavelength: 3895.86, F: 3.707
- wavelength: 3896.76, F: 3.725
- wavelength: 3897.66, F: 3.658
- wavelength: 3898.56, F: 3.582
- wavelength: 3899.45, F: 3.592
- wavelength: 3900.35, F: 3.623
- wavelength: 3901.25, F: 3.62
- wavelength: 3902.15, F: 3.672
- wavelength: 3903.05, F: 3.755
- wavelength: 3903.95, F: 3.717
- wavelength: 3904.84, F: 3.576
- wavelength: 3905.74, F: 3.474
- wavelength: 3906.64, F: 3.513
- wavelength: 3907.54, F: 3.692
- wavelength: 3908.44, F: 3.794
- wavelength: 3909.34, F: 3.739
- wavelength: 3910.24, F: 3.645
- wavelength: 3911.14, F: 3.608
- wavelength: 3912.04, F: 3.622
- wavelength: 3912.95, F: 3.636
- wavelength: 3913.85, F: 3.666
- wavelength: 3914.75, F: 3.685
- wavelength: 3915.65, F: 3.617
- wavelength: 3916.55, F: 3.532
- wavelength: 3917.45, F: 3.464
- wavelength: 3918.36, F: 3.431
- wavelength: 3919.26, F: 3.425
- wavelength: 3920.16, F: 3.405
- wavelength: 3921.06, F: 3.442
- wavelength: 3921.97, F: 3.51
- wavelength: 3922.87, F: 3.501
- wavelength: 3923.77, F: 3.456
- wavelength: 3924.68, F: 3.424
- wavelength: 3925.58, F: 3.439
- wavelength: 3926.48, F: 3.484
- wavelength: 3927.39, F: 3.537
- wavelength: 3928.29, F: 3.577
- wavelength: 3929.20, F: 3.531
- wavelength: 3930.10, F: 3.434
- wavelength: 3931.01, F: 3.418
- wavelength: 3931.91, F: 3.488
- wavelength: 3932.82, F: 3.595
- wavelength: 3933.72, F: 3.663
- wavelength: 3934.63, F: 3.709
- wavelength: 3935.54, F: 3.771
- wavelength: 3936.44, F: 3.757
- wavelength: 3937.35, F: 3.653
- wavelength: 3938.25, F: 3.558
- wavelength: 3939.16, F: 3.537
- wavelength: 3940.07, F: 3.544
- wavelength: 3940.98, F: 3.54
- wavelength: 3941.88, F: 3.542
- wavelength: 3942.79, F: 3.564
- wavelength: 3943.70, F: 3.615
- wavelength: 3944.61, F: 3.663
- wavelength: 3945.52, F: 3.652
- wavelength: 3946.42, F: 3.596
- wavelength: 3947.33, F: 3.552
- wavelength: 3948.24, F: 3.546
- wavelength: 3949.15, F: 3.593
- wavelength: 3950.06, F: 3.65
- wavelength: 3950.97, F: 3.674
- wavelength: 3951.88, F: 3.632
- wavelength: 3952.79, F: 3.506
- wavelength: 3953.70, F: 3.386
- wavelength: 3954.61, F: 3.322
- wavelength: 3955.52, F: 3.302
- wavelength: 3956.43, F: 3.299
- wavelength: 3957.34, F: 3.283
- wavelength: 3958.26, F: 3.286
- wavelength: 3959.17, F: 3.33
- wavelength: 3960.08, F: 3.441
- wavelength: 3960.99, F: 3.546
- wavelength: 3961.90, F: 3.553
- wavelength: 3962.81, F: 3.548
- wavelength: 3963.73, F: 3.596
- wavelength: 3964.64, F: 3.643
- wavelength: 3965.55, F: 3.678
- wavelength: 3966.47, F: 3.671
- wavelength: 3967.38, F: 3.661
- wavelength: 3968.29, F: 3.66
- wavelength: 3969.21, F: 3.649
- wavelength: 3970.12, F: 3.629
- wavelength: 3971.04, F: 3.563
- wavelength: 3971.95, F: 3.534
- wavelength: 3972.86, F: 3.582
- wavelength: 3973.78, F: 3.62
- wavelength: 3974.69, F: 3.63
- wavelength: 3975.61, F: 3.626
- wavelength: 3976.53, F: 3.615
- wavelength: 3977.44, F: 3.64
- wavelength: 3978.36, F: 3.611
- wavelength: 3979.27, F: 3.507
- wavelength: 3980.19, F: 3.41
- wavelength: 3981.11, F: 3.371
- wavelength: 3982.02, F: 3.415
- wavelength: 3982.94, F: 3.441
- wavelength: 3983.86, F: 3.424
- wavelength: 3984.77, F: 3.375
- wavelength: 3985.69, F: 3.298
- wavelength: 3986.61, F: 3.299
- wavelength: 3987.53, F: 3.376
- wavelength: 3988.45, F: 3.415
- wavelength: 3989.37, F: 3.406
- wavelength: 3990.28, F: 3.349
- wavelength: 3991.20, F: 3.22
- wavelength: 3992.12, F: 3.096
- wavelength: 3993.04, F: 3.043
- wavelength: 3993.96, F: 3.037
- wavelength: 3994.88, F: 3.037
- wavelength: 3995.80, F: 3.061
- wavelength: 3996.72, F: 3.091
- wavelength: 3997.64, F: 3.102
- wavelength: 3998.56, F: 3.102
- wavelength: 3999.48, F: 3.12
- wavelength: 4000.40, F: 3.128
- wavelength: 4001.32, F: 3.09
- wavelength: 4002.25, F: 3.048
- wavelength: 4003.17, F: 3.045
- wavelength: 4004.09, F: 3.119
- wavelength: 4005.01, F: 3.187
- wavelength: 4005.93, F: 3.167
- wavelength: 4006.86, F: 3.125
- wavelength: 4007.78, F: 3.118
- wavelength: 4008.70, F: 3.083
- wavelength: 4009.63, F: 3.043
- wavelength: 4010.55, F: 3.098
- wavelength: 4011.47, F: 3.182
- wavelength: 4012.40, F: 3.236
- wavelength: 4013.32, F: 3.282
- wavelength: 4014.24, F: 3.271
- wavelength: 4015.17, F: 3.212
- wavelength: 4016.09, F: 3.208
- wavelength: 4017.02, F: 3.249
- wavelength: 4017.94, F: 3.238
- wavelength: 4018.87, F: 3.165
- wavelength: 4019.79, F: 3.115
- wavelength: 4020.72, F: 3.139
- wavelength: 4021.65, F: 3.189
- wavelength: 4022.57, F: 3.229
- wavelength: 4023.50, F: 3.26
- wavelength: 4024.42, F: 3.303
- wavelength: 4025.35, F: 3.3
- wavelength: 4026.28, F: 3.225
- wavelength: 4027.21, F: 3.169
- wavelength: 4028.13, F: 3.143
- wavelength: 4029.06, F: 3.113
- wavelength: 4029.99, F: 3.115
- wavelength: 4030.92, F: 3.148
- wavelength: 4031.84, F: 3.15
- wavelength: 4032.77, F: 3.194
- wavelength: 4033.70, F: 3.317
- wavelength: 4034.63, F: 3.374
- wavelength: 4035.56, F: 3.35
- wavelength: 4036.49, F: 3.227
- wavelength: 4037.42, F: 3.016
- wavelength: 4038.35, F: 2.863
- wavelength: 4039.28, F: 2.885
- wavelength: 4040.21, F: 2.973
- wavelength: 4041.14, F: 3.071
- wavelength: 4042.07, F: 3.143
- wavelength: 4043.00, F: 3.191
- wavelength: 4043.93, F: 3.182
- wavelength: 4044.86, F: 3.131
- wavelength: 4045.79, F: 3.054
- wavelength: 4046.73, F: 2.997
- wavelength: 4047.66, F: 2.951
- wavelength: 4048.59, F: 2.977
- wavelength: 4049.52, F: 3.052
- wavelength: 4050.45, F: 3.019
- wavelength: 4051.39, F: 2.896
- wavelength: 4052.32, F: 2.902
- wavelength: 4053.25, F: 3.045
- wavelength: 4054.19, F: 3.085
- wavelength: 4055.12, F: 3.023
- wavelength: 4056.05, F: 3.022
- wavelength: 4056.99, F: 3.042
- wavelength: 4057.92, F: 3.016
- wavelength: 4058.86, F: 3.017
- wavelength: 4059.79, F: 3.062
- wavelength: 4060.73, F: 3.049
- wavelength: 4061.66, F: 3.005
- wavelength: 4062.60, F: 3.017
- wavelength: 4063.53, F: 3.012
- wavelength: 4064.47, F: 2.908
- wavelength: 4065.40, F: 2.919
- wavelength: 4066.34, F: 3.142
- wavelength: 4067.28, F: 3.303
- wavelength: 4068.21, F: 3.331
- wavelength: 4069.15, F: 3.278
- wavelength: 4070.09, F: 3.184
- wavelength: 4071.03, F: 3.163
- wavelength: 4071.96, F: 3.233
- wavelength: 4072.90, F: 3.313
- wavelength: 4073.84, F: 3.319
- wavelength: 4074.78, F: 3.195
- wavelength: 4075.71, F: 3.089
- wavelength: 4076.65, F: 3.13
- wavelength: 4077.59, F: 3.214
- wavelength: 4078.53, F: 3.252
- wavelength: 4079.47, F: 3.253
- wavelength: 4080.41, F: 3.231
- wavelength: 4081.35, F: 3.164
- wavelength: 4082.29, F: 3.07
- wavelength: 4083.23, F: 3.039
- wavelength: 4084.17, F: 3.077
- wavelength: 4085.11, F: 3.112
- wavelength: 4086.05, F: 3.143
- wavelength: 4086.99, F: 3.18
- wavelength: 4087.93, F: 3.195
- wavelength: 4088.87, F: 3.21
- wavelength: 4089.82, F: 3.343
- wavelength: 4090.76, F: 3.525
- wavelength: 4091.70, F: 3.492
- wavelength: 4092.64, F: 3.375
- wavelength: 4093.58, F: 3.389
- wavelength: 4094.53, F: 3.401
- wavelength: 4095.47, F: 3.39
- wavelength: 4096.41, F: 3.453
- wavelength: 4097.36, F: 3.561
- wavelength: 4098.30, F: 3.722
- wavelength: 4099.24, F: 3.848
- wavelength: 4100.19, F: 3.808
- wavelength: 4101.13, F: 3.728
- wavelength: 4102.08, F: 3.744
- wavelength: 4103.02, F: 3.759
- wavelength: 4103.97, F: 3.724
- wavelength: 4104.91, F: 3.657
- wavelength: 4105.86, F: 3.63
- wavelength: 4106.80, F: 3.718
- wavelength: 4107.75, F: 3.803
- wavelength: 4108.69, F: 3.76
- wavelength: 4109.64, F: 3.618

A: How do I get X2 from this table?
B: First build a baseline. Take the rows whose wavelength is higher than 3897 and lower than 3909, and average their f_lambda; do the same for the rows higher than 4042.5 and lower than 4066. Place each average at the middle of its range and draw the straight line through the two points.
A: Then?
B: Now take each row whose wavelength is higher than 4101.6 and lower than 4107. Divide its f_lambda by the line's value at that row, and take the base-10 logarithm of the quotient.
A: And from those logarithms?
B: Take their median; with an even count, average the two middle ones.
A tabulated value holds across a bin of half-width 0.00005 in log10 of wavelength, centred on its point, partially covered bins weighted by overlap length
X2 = 0.121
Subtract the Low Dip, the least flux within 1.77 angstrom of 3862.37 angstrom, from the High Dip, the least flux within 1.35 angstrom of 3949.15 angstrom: -0.39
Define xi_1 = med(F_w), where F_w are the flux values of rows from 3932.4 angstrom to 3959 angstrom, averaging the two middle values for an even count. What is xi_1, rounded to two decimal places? 3.56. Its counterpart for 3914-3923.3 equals 3.48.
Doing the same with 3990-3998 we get 3.09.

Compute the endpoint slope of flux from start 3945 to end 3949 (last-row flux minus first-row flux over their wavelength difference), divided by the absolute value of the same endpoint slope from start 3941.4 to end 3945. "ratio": -0.9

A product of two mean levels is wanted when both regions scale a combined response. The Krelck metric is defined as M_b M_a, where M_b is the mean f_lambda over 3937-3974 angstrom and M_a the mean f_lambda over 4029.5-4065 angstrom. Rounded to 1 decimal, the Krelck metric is 10.9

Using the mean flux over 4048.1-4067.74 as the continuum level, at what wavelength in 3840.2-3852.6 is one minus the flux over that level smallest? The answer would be 3852.16 angstrom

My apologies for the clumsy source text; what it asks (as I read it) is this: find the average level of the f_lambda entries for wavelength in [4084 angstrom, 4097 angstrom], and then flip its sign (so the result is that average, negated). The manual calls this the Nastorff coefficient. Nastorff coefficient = -3.3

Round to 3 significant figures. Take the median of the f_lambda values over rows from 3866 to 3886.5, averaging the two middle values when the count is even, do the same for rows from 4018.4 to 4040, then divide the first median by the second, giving 1.20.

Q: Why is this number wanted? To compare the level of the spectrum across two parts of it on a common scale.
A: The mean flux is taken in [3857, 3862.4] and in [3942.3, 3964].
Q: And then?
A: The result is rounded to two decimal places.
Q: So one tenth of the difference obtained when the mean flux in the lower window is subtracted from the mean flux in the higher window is -0.04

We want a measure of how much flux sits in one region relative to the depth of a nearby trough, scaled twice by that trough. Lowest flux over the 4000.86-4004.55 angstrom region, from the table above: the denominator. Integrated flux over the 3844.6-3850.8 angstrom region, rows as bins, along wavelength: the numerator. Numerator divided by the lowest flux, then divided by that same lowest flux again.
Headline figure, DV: 2.5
